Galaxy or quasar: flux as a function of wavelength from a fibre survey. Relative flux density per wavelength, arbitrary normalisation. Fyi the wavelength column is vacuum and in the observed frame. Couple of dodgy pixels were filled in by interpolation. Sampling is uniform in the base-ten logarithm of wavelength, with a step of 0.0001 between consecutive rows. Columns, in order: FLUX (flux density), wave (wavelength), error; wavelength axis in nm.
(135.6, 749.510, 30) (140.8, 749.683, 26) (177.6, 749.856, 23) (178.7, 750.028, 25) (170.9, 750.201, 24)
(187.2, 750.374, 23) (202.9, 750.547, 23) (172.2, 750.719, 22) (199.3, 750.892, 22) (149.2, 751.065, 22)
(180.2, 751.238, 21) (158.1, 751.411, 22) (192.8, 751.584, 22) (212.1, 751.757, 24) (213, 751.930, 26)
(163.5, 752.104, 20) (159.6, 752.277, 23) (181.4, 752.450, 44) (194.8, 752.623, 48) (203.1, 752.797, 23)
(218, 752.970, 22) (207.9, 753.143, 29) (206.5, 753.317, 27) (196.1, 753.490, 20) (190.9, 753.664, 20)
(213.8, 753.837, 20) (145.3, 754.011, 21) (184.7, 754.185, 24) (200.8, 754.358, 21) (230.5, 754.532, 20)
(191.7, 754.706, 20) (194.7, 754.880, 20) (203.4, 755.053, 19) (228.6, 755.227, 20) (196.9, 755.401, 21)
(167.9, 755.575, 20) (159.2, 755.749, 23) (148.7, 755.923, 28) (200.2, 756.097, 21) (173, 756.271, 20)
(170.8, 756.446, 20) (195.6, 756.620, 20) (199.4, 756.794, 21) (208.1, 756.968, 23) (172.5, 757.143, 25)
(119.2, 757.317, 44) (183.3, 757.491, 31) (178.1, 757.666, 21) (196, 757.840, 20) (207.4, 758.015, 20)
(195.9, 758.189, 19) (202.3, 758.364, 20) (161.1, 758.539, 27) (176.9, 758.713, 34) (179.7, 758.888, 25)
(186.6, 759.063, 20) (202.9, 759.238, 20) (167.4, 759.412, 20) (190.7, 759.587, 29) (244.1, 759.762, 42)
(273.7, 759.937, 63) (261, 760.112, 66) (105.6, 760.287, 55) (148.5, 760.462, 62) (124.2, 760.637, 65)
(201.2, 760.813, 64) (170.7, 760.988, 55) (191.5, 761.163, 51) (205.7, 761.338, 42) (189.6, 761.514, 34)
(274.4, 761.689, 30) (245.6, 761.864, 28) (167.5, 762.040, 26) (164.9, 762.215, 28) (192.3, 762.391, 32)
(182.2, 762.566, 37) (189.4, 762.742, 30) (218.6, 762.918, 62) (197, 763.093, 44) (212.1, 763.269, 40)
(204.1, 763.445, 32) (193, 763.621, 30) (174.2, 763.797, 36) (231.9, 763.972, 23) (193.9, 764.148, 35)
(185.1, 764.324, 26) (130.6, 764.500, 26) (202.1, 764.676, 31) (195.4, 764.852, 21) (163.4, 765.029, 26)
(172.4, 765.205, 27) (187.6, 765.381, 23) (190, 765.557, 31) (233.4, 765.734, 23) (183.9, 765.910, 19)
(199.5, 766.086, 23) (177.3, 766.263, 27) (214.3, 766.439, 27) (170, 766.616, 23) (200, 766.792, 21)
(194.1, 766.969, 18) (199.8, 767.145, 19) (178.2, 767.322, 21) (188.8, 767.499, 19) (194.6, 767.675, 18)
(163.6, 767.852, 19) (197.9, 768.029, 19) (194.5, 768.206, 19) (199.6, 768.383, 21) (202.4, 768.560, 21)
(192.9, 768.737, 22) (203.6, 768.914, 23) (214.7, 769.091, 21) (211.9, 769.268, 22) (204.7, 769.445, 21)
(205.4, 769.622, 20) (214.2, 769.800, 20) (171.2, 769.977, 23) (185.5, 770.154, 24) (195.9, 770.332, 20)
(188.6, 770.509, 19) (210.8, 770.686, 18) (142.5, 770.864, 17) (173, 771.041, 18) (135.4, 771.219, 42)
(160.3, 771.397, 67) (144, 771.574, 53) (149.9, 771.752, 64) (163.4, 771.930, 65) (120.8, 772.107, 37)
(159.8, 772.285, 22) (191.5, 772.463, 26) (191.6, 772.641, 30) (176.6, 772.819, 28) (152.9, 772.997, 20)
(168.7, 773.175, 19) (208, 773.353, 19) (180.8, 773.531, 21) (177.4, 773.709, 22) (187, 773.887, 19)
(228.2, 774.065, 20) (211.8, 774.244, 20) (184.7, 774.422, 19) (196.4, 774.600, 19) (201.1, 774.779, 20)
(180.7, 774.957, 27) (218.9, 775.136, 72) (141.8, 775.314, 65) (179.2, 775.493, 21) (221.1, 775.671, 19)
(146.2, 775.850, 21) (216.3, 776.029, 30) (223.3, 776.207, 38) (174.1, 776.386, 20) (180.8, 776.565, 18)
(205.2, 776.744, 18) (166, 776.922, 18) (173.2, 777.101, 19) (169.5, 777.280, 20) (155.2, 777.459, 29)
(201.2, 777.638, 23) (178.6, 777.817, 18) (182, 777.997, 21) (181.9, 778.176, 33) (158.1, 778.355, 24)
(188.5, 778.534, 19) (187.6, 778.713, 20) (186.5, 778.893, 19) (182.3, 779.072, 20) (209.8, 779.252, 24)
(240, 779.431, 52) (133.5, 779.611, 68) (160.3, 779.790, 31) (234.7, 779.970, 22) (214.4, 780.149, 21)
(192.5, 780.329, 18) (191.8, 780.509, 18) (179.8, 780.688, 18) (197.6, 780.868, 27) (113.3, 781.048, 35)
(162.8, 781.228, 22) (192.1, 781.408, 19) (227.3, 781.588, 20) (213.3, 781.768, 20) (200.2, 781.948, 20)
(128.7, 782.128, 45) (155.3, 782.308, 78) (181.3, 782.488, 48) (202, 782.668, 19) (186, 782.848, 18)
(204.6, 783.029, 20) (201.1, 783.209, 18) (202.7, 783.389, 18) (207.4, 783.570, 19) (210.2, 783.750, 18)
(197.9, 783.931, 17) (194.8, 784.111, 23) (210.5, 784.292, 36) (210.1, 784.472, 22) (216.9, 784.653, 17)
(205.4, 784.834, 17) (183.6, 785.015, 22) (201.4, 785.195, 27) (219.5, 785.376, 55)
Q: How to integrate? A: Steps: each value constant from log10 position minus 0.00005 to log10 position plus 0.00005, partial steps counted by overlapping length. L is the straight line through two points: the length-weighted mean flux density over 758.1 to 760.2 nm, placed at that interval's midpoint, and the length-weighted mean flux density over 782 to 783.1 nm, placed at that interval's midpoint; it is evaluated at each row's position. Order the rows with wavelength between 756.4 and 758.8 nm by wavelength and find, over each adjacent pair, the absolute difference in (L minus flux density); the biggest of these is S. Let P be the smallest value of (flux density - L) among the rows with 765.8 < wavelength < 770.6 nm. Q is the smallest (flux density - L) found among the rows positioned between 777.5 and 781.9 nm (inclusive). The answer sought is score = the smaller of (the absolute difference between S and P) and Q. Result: -65.1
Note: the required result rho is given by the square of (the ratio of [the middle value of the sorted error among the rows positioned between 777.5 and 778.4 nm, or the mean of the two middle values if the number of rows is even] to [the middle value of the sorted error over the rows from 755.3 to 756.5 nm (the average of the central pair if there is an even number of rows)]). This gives 1.2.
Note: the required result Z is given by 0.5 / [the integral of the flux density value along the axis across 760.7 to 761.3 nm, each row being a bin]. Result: 0.0045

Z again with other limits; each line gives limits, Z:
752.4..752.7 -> 0.0088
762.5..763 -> 0.0051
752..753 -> 0.0027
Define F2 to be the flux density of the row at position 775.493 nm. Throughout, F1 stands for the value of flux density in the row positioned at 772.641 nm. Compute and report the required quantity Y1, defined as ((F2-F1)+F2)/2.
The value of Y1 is 83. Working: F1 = 191.6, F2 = 179.2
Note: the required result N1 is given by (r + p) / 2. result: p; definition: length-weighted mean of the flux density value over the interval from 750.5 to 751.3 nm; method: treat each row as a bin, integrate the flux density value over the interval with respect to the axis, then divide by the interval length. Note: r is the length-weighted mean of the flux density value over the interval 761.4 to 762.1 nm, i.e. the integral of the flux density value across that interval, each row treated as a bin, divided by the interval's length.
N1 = 200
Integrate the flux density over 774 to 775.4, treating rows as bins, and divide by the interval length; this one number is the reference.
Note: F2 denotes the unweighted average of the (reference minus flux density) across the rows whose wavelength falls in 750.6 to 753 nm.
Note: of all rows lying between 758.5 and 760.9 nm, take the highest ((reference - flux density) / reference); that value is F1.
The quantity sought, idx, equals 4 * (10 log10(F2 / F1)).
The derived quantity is 53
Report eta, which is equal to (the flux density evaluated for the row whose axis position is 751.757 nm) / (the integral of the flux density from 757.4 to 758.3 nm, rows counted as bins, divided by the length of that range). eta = 1.10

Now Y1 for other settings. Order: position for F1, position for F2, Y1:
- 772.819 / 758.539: 73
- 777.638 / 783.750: 110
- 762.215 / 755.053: 121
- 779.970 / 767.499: 71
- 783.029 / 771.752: 48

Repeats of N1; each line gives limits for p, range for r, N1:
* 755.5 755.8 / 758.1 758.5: 179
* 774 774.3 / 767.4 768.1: 203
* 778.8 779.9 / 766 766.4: 189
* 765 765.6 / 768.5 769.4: 192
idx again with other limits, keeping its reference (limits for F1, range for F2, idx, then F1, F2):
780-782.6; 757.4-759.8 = 39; 0.419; 4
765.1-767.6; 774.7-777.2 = 70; 0.128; 7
